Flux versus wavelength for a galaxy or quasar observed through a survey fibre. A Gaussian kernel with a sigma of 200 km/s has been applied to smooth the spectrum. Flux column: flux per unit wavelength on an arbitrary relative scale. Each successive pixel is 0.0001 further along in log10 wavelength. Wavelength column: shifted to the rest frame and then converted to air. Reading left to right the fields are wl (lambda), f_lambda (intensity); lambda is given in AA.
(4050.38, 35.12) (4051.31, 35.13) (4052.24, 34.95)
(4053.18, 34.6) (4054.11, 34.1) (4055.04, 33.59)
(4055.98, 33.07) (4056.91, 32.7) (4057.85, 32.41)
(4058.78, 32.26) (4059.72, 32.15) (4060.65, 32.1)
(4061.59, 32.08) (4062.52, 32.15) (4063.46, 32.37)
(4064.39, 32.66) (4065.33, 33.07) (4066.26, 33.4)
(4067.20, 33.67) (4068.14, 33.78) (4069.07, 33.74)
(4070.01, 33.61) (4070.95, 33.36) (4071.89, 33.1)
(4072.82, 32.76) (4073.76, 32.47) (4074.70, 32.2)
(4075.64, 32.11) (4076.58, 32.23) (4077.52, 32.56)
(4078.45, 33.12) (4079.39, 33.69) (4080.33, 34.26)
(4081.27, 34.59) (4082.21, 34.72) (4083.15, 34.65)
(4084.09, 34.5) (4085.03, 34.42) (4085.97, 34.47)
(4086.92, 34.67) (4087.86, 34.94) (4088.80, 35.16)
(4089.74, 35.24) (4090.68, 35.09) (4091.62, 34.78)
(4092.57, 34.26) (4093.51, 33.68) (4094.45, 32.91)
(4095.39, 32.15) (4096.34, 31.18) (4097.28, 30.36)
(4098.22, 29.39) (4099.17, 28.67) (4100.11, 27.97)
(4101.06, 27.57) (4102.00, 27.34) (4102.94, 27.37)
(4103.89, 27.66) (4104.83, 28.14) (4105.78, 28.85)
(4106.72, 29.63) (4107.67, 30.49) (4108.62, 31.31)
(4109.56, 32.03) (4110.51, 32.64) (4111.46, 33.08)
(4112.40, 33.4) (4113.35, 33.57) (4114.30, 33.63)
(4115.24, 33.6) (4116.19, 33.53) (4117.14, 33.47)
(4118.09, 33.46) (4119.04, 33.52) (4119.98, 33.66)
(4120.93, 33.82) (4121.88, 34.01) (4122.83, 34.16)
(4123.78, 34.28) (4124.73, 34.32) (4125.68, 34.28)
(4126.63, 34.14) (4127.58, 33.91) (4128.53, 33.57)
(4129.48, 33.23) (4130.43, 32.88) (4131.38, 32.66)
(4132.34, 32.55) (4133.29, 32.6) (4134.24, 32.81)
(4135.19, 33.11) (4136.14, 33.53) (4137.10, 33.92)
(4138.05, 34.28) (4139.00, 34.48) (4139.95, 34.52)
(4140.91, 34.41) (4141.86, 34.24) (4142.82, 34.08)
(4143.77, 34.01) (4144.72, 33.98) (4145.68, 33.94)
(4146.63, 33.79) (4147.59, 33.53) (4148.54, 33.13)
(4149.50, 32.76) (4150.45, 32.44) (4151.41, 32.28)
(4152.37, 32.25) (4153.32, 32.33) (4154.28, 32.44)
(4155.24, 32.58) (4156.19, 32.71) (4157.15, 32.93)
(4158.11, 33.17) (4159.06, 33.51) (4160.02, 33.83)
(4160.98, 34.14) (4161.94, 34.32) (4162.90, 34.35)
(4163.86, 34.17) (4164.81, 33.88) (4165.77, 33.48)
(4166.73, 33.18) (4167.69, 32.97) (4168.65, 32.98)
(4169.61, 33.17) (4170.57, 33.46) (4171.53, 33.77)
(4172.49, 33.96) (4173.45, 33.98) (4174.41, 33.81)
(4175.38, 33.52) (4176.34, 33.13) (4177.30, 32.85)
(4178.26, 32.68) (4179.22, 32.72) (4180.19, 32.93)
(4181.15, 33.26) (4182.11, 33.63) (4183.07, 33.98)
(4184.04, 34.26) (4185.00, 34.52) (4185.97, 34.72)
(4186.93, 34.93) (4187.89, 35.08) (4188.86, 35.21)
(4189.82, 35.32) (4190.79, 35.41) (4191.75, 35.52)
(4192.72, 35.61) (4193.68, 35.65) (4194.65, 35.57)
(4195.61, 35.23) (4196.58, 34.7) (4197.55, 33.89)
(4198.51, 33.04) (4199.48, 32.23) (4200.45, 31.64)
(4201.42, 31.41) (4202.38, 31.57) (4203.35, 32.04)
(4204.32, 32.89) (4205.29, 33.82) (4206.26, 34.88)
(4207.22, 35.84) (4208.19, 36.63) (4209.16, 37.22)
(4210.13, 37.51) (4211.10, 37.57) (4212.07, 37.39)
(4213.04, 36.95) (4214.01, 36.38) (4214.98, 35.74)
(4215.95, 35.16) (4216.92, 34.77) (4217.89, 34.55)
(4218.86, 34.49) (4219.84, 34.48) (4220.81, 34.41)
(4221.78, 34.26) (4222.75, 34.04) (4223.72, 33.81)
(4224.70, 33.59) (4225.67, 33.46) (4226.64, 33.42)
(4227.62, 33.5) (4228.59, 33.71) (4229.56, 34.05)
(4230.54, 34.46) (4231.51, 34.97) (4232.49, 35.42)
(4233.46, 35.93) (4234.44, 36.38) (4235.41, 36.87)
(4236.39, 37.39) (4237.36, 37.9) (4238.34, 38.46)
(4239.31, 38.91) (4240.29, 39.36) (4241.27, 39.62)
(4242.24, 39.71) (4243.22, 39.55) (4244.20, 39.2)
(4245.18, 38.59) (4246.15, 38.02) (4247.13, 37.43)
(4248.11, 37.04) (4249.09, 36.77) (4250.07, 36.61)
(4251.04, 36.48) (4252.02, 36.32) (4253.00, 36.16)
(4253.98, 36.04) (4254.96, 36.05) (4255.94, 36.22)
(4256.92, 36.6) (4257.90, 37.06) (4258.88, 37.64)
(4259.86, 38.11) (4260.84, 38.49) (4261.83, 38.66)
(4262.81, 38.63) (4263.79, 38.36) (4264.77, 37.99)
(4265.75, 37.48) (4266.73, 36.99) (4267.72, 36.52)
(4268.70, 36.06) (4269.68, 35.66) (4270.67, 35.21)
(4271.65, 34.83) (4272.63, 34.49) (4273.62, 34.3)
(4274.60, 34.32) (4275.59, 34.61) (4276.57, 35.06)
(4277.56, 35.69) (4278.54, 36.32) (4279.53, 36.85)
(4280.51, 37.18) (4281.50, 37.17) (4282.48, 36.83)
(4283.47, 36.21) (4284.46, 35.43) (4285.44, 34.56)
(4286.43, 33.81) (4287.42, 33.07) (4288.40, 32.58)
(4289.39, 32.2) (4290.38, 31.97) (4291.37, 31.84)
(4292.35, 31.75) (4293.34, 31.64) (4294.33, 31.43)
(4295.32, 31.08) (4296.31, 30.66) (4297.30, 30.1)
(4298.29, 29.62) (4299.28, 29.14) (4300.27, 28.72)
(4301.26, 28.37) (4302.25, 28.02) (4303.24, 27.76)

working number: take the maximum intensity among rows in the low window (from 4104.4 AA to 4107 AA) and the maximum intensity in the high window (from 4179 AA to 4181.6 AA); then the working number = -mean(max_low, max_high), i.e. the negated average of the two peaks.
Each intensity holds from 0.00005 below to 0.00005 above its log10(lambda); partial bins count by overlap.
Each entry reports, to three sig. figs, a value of -31.4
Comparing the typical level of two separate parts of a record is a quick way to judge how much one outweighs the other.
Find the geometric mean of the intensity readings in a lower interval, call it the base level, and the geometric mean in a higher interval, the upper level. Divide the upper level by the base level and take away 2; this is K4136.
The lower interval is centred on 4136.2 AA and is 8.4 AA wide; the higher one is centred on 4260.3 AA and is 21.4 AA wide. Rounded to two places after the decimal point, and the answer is -0.90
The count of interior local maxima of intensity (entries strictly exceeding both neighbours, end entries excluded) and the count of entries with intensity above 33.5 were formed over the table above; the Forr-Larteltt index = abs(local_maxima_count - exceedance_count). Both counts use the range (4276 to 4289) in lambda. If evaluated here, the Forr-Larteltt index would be 10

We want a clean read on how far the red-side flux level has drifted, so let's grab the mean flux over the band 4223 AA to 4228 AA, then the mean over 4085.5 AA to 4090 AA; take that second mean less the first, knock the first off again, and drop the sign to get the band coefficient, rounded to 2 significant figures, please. 32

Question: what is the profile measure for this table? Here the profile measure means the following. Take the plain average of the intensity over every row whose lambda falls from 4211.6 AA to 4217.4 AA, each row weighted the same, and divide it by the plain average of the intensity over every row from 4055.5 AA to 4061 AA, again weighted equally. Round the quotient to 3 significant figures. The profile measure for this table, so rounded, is 1.11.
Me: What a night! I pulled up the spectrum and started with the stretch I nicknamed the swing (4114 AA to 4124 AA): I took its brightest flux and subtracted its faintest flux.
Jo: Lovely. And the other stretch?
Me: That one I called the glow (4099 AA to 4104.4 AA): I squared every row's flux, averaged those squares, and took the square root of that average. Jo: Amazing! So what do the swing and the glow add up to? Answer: 29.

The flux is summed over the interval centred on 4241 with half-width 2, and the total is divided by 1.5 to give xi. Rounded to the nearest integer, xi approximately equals 105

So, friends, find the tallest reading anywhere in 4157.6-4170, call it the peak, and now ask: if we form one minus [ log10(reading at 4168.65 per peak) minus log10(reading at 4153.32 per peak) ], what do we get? 0.99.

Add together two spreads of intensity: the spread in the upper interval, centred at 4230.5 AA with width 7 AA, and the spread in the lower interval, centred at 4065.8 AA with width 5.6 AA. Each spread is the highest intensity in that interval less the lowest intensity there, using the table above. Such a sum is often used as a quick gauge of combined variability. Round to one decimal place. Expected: 3.8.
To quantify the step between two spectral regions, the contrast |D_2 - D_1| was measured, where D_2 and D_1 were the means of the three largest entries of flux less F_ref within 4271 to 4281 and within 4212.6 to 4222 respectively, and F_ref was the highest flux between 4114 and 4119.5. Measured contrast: 0.4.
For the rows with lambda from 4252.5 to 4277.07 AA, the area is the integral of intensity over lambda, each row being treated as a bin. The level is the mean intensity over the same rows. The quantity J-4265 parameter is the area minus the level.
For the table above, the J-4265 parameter 859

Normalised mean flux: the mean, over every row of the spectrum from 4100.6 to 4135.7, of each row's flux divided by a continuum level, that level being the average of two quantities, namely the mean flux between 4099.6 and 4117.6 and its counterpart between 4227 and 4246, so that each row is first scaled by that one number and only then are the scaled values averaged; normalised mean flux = 0.95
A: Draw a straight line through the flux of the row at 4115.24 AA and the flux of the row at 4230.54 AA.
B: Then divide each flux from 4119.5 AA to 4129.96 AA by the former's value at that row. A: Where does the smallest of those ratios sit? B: 4129.48 AA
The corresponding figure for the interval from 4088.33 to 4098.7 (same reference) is 4098.22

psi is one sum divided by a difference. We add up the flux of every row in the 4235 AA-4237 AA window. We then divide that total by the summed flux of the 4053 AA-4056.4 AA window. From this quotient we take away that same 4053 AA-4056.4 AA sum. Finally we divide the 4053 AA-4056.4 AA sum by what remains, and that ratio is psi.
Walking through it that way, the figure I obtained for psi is -1.00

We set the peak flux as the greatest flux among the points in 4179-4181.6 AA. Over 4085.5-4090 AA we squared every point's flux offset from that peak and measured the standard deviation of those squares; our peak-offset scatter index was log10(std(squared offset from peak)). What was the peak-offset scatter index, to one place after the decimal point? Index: 0.0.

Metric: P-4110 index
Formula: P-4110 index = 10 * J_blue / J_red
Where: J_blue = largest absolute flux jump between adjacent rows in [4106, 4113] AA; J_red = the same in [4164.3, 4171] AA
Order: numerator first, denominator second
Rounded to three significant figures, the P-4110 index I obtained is 21.5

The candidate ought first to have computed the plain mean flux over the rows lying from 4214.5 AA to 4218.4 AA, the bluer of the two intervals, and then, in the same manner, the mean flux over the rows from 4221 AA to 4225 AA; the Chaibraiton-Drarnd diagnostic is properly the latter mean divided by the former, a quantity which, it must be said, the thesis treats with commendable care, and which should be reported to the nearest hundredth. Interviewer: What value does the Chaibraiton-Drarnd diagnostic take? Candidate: 0.97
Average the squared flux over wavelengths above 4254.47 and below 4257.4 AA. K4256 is 1317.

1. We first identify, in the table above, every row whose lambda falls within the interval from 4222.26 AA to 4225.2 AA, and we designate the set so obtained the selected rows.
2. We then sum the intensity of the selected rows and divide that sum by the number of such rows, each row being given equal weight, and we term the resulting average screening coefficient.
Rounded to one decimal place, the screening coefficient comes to 33.8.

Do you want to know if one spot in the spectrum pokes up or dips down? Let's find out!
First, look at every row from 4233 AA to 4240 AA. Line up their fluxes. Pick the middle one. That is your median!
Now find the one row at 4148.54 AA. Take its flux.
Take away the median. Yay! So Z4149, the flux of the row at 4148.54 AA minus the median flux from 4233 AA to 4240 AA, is -4.3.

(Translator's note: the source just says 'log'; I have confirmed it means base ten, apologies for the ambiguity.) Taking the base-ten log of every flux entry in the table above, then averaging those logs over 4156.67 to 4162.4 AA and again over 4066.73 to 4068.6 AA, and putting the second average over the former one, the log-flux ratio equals 1.00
